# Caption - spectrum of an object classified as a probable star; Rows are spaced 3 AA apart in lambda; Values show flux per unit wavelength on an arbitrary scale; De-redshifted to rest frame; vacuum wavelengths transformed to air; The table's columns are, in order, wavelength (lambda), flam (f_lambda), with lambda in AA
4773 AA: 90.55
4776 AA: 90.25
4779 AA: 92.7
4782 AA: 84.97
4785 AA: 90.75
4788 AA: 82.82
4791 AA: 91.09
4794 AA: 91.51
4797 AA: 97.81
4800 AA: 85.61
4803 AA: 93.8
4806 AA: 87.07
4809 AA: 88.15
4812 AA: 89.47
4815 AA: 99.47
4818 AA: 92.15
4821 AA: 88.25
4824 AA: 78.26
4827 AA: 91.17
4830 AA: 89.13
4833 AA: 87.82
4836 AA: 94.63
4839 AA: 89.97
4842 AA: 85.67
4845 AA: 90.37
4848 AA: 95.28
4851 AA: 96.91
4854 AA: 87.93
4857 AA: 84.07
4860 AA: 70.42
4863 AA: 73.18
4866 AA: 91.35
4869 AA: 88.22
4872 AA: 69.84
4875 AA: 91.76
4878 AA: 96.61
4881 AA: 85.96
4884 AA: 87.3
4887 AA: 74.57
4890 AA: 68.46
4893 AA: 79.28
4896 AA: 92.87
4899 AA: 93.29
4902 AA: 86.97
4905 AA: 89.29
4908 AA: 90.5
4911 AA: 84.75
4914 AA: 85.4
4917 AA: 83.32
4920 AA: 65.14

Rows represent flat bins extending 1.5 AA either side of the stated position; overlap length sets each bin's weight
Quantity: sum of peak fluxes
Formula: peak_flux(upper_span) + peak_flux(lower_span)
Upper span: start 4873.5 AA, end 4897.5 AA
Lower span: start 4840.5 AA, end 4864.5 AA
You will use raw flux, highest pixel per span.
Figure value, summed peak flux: 193.5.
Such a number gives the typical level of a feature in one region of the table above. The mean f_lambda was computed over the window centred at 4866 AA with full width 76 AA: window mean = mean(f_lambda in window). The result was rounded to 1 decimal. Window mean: 86.1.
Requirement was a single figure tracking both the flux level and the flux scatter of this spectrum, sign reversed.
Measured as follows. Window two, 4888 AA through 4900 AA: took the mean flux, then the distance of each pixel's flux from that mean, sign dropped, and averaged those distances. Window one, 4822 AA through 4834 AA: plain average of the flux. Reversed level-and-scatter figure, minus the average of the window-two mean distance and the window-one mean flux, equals -48.1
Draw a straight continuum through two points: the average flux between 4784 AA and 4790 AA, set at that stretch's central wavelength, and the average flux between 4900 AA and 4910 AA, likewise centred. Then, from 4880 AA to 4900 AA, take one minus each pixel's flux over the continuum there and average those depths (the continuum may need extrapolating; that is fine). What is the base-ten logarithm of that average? -1.2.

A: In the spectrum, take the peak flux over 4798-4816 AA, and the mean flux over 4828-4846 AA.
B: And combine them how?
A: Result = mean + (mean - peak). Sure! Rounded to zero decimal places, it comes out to 80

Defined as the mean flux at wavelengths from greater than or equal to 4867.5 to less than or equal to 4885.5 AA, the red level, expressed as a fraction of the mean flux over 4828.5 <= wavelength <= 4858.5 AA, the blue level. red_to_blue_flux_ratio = 0.960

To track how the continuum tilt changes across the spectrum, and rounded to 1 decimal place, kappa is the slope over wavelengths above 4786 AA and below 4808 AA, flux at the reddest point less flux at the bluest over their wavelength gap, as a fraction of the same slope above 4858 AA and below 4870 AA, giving 0.1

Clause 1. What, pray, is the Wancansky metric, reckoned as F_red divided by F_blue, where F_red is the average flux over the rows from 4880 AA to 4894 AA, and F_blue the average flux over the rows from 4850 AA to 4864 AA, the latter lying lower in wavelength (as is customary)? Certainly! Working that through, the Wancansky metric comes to 0.96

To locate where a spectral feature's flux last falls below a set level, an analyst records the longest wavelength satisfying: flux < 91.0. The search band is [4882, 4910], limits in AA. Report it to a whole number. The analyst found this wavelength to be 4908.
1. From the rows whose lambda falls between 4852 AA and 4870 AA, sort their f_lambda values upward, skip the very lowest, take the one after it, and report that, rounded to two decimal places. 73.18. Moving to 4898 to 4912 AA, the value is 86.97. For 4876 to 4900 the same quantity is 74.57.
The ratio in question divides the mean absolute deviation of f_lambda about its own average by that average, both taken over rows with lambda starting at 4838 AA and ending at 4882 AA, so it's 0.077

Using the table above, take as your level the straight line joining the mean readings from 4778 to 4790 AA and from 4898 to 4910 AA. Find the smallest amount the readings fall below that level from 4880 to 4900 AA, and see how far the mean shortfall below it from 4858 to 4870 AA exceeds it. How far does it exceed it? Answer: 12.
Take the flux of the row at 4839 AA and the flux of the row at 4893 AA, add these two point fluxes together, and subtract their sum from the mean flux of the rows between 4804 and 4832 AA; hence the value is -80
